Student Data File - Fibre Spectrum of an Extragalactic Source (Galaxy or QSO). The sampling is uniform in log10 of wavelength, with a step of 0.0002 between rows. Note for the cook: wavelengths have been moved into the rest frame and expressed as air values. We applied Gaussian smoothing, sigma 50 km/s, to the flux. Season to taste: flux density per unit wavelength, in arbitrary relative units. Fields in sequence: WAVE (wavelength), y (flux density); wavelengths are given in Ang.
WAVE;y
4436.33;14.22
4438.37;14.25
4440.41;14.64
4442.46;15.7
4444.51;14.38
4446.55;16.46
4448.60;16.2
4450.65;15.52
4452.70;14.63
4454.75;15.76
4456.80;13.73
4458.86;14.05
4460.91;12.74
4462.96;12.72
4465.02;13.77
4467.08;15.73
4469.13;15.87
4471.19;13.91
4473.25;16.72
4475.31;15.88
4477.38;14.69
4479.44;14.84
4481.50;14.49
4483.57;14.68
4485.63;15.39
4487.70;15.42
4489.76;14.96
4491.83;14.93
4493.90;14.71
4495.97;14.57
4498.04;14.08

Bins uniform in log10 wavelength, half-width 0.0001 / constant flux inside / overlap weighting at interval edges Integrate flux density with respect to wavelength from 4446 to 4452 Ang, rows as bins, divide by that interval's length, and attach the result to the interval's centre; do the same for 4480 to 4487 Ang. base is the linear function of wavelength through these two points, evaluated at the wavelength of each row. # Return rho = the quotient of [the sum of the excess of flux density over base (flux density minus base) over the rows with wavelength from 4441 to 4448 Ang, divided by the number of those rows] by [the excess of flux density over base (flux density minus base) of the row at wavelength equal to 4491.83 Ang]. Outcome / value -1.8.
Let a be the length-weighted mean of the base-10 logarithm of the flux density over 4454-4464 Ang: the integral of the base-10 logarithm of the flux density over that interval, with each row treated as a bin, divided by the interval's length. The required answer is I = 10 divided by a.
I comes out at 8.797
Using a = 1.14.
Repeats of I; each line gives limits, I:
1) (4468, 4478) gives 8.420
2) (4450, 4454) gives 8.485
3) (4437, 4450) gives 8.453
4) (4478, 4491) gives 8.509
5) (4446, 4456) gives 8.377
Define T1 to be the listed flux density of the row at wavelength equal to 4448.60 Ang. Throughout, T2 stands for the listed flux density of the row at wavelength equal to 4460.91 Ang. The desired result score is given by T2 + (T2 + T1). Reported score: 42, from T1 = 16.2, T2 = 12.74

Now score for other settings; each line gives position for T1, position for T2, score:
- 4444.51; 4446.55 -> 47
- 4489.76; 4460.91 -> 40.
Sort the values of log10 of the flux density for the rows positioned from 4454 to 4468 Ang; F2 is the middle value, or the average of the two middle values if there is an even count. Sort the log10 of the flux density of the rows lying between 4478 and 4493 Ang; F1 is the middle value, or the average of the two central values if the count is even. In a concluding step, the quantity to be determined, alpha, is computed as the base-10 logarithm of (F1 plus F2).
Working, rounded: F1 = 1.17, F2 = 1.14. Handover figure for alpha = 0.364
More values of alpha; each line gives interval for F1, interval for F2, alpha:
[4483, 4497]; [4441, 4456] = 0.375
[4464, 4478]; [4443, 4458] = 0.378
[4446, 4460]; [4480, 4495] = 0.374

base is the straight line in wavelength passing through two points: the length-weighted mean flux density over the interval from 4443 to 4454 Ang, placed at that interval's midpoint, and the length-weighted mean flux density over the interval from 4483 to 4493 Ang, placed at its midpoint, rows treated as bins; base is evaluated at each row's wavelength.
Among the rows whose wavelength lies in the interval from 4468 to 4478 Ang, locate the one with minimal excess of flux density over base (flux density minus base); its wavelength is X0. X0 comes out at 4471.19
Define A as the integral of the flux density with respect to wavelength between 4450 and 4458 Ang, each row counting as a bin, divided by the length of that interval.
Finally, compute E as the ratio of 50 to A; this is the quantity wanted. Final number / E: 3.37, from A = 14.9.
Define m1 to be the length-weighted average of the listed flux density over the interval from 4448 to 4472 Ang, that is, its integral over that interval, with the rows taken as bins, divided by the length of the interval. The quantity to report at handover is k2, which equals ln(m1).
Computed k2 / 2.68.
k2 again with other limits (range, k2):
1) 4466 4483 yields 2.72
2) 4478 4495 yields 2.70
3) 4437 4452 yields 2.73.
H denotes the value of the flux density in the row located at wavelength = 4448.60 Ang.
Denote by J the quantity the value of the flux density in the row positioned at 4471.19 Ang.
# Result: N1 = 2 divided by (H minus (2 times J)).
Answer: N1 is -0.17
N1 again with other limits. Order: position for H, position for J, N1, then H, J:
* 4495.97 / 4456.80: -0.16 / 14.57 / 13.73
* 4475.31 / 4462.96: -0.21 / 15.88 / 12.72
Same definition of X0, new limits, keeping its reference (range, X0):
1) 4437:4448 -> 4438.37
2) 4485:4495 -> 4493.90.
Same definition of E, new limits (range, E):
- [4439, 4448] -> 3.27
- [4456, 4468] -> 3.63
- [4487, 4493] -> 3.31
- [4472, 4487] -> 3.29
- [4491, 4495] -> 3.38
